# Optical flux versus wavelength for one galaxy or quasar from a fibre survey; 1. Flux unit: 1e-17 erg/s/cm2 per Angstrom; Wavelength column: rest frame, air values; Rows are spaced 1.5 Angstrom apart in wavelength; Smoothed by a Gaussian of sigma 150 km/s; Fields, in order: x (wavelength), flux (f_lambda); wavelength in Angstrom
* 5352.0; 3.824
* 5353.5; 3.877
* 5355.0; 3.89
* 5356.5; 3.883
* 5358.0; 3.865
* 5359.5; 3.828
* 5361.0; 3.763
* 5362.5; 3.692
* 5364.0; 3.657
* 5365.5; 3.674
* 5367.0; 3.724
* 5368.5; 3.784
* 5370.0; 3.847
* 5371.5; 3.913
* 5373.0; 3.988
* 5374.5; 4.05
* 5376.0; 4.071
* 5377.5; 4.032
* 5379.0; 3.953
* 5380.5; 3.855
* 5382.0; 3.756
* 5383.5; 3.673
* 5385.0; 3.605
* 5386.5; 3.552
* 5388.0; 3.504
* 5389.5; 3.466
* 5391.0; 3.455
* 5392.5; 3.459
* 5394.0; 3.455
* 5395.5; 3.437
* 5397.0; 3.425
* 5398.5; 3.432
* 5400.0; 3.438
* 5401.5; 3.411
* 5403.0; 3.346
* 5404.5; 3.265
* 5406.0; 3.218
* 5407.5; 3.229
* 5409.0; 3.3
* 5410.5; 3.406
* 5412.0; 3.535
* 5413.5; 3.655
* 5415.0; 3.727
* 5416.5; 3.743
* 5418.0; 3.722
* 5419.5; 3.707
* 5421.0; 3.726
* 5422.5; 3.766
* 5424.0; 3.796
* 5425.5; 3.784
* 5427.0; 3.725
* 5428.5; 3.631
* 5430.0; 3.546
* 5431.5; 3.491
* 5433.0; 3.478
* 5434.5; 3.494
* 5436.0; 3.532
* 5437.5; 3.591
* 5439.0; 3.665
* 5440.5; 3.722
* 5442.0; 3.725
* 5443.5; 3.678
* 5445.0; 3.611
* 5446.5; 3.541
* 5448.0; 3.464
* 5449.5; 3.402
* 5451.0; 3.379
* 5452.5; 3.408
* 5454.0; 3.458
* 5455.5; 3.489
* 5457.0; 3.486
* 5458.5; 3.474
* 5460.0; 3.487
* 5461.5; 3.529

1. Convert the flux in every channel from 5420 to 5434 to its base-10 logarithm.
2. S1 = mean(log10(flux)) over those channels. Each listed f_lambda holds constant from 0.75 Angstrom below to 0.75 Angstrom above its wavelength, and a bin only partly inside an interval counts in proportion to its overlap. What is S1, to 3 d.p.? 0.563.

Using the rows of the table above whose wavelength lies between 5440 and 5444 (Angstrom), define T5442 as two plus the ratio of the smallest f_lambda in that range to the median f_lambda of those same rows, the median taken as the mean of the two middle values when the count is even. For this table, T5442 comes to 2.988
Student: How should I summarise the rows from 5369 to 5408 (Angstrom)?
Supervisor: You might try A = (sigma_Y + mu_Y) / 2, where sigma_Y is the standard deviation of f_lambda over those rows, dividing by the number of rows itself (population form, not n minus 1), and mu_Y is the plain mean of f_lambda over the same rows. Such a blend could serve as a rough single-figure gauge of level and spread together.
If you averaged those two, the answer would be 1.94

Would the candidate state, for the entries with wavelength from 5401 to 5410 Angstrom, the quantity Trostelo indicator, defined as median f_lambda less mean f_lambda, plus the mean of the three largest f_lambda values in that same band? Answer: 3.34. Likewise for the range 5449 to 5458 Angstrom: 3.47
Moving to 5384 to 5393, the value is 3.53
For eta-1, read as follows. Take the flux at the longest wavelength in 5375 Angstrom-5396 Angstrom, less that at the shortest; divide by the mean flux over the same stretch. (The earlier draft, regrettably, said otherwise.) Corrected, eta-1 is -0.17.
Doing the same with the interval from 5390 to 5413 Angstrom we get 0.02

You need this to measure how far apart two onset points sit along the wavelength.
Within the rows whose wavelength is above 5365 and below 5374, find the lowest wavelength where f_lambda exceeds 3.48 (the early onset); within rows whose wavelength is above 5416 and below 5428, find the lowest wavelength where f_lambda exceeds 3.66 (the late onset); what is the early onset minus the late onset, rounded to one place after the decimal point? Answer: -51.0 Angstrom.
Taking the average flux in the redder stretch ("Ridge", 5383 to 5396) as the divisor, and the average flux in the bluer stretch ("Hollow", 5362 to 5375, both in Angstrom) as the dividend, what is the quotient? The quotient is 1.09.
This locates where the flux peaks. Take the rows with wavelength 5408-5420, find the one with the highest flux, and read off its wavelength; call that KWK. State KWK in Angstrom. 5416.5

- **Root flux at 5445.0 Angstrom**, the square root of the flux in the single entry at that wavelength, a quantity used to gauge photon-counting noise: 1.90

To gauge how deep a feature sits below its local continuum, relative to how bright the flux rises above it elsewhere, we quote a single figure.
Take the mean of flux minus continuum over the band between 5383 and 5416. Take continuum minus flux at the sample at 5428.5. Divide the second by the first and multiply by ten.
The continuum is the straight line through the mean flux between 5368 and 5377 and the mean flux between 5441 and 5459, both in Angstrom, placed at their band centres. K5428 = 0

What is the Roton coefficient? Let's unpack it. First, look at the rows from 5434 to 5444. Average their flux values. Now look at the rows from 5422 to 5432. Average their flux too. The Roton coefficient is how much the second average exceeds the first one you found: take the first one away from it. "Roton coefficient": 0.05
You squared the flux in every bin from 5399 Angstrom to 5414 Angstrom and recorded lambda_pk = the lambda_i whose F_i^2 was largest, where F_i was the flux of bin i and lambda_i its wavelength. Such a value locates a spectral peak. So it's 5413.5 Angstrom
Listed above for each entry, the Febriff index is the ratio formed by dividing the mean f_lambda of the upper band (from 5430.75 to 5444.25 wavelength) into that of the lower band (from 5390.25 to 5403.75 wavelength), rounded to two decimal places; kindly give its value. 0.95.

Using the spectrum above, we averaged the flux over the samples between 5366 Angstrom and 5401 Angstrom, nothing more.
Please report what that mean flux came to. 3.69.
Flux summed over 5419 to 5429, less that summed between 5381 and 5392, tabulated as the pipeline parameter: 1.1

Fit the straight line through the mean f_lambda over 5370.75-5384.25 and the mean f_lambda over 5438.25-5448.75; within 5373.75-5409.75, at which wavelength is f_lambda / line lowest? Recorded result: 5406.0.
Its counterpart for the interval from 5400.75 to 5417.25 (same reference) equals 5406.0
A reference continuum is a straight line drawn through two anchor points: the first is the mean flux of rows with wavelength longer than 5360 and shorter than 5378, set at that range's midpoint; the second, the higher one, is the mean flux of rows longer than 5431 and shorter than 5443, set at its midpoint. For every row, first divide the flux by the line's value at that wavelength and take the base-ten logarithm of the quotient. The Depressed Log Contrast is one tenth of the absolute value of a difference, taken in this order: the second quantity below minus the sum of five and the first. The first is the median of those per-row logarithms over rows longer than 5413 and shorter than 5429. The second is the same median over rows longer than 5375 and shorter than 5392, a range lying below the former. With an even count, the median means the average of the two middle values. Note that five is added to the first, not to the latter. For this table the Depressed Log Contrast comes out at 0.502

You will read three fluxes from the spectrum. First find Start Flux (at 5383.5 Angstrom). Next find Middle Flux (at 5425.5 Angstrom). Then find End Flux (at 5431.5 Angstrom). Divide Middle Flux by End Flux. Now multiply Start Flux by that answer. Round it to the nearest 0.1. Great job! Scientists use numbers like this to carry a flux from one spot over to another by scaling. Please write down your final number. 4.0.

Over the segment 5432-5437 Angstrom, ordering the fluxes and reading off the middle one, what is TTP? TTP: 3.49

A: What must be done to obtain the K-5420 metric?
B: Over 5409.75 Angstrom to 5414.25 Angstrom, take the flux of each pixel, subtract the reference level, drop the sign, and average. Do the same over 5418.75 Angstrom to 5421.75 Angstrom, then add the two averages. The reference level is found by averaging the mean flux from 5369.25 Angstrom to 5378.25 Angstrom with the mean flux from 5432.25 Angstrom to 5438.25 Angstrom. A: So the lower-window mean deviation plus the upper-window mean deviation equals 0.26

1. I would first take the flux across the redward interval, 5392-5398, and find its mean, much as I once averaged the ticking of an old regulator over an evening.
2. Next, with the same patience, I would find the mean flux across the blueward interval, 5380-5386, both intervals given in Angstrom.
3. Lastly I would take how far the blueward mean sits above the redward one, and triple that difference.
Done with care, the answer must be 0.8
